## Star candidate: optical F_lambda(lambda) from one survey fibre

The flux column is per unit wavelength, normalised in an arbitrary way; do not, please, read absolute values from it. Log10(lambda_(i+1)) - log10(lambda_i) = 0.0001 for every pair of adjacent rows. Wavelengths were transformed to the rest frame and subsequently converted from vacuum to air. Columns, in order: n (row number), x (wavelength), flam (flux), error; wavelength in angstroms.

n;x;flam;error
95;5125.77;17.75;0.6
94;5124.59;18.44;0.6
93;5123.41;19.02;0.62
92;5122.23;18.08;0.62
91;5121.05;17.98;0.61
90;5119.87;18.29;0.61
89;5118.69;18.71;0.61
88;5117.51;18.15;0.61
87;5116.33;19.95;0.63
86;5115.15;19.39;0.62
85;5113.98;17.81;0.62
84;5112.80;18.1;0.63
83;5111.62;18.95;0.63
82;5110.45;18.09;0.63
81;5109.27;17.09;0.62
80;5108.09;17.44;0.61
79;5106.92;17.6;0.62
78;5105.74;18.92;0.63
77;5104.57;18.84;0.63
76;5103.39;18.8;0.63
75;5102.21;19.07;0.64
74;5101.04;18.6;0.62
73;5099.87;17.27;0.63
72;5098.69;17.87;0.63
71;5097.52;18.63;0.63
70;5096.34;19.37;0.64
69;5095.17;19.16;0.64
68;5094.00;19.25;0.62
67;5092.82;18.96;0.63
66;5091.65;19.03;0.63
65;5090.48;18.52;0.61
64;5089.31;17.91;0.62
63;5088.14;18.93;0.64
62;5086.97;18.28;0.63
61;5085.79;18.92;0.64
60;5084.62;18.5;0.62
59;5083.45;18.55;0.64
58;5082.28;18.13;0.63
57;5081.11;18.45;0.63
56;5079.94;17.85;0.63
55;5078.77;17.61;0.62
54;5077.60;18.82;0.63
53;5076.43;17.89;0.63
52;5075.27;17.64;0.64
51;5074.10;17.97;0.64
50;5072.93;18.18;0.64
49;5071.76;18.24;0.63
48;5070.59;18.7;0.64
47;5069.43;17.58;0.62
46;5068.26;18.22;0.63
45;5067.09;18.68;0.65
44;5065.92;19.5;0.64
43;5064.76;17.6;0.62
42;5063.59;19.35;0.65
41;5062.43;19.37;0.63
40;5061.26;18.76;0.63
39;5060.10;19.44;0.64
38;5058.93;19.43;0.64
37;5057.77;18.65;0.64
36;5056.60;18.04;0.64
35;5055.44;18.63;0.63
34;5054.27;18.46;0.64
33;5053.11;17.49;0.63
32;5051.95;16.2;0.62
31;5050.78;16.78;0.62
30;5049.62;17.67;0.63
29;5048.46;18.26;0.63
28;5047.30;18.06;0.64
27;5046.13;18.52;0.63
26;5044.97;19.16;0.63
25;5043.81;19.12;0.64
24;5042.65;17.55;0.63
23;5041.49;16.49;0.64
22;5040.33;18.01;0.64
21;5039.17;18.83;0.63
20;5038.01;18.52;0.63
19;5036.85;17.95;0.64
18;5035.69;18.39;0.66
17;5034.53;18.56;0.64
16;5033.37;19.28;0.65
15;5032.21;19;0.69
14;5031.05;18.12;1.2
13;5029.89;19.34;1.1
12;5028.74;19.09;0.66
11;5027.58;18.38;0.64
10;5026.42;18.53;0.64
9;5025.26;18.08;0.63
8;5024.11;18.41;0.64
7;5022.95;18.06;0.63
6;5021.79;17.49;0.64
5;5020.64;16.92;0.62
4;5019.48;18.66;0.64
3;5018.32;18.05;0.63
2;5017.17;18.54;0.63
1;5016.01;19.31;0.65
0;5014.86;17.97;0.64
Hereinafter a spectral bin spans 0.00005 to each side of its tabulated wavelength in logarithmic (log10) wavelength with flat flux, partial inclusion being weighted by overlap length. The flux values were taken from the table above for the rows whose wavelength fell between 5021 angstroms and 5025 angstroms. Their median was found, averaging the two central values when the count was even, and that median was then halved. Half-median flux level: 9.03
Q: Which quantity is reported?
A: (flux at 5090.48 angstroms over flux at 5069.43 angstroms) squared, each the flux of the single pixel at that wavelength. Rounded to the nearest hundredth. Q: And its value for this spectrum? 1.11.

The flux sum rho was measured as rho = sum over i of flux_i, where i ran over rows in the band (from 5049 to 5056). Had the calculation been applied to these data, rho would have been 105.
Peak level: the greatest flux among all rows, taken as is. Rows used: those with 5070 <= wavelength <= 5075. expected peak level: 18.7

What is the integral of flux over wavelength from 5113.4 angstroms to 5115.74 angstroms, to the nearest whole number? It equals 44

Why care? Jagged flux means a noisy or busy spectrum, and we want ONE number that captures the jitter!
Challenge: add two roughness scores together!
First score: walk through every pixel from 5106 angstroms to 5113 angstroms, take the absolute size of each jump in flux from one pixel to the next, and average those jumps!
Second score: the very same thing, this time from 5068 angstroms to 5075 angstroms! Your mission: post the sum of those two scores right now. 1.14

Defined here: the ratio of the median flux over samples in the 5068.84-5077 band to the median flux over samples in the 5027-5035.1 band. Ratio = 0.946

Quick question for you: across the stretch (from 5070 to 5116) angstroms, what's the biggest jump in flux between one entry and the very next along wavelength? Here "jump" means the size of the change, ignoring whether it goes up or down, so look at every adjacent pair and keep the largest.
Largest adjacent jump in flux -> 1.58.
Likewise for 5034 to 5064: 1.57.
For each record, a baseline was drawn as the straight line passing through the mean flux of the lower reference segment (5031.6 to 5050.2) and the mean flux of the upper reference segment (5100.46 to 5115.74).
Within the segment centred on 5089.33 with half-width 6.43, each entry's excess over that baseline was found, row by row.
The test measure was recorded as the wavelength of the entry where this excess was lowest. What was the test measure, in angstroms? 5089.31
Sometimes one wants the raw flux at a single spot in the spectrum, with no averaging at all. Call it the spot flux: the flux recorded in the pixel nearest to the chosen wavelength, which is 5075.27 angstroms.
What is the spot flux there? 17.64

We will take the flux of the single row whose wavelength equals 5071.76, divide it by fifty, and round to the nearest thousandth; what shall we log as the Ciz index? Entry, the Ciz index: 0.365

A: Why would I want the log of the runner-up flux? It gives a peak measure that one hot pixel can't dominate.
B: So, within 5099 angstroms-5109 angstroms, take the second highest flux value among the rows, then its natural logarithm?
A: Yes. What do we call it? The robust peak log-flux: 2.94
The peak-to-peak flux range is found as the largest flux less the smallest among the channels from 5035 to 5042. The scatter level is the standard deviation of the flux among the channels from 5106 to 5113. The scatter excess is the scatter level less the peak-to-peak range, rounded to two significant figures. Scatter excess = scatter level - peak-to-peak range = -1.7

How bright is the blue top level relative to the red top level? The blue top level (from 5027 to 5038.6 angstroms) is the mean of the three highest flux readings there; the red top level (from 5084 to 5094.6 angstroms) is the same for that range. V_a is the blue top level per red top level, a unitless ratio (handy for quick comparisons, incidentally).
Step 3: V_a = 1.008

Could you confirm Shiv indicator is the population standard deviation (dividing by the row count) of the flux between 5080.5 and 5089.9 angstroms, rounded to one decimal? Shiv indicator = 0.3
